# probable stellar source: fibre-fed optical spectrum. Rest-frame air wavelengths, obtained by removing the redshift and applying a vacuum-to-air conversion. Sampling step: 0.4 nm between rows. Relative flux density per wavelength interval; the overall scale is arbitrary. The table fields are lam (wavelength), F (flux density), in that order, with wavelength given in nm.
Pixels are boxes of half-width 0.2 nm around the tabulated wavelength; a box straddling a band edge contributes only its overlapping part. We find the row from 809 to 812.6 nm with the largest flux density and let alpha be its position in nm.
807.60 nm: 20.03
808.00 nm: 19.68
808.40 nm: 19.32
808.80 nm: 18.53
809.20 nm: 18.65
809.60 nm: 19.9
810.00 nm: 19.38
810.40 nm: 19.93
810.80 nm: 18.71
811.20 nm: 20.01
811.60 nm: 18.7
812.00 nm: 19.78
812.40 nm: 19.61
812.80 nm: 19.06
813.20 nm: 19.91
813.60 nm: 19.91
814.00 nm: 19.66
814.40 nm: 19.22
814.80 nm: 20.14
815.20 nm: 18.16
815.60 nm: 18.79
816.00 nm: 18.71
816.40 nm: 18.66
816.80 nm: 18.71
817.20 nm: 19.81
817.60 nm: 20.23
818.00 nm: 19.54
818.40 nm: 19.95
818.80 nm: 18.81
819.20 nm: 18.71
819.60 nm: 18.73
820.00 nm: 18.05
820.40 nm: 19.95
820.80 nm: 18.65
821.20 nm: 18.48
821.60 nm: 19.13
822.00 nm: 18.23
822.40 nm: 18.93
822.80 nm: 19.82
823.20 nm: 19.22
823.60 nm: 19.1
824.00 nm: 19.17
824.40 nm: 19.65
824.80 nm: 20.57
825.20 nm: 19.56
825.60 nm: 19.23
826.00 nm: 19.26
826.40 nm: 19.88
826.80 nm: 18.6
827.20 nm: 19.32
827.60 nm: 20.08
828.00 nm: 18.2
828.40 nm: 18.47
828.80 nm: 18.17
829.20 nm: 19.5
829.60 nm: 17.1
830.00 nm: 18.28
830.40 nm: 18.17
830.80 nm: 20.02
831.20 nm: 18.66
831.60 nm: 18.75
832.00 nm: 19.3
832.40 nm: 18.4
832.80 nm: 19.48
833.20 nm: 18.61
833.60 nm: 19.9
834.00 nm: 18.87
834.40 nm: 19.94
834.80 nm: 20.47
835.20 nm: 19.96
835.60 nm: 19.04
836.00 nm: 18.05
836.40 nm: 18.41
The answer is 811.20 nm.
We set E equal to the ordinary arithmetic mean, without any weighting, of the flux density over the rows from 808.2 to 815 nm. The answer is 19.4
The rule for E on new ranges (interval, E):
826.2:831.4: 18.8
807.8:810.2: 19.2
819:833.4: 19.0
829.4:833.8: 18.8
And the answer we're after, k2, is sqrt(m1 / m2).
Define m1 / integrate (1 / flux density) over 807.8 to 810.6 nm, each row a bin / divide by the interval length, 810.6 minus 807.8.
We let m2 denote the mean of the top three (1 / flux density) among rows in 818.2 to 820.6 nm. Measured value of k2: 0.98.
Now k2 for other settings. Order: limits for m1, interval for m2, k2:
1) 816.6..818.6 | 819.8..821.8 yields 0.97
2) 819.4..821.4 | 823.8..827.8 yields 1.01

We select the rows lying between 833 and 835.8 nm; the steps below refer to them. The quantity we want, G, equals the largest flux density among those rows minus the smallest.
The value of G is 1.9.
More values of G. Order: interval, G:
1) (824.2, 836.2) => 3.5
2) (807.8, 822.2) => 2.2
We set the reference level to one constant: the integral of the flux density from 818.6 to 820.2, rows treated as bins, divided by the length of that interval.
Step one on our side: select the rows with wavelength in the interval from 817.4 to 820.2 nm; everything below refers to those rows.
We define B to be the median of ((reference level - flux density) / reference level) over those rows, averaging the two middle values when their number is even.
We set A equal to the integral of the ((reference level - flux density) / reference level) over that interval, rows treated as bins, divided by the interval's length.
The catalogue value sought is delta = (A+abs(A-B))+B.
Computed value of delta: -0.03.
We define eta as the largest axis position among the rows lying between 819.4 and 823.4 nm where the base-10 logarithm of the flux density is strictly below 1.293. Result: 823.20 nm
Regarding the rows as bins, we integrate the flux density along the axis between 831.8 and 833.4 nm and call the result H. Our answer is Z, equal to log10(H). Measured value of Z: 1.48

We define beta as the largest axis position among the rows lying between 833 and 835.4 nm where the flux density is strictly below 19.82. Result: 834.00 nm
